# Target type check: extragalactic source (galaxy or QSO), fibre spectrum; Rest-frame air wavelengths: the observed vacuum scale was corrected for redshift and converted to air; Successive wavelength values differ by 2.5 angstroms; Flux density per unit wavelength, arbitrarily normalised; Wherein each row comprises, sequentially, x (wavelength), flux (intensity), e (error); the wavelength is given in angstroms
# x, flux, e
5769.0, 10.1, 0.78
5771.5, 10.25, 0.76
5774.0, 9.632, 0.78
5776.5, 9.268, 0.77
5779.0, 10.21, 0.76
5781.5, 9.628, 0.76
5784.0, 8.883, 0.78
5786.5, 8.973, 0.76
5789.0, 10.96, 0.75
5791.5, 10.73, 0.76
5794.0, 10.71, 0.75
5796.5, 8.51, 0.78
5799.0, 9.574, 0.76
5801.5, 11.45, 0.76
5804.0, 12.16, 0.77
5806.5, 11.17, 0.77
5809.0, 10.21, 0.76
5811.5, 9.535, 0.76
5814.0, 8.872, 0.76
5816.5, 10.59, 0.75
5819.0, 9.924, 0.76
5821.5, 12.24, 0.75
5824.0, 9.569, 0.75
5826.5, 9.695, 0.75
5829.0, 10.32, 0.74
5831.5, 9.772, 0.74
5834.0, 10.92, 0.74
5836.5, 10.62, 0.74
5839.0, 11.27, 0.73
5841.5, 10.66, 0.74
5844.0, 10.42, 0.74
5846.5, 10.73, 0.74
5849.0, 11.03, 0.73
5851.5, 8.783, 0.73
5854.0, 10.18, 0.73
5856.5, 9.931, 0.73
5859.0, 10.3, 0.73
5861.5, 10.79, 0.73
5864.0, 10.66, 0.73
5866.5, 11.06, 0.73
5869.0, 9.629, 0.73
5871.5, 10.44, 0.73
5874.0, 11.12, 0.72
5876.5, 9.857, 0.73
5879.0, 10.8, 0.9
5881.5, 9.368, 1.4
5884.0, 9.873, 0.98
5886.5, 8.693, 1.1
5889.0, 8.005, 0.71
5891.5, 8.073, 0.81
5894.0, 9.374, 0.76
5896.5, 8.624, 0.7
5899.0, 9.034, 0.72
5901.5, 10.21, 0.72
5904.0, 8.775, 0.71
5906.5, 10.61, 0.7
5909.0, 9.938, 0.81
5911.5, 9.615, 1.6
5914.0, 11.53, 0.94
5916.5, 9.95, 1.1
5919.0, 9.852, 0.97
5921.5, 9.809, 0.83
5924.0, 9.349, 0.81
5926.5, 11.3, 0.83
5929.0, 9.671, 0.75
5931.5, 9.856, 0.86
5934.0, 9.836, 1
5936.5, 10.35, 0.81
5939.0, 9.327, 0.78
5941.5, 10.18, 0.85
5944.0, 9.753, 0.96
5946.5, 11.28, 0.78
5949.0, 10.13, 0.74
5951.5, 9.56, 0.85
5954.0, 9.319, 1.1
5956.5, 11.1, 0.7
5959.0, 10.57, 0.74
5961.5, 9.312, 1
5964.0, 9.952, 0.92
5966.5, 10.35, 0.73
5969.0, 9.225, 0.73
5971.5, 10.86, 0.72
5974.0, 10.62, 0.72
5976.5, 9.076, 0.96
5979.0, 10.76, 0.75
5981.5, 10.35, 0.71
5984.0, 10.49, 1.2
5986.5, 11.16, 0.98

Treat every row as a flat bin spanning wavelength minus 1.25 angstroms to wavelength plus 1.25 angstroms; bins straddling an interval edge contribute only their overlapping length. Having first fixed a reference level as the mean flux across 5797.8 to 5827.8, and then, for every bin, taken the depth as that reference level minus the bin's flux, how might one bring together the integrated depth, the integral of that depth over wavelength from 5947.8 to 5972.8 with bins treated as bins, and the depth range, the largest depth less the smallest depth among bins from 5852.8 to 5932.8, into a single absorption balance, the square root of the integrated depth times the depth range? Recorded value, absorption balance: 5.77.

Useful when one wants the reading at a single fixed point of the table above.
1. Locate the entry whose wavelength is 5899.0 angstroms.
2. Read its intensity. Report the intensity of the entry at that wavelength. 9.034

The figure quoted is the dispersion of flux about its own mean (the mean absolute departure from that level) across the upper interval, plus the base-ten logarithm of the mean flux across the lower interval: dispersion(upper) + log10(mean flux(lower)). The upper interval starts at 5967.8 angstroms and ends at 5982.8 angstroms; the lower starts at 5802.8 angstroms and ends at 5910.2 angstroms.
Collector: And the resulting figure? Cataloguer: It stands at 1.67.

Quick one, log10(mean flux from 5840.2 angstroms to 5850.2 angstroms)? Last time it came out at 1.03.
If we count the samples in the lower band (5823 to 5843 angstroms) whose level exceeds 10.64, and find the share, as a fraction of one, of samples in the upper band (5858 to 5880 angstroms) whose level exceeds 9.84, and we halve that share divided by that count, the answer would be 0.15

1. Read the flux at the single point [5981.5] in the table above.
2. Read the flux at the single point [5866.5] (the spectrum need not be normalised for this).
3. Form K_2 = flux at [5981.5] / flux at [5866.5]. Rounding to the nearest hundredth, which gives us 0.94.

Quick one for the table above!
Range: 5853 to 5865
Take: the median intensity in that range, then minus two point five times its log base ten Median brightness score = -2.53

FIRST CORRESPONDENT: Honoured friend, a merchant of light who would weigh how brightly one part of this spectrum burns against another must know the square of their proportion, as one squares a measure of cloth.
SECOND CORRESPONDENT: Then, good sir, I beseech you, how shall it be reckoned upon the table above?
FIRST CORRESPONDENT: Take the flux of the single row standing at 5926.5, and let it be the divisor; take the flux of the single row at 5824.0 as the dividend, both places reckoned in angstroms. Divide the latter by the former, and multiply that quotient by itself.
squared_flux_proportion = 0.7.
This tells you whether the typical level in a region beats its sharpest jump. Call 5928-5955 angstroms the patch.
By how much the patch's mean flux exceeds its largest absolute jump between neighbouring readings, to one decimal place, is 8.4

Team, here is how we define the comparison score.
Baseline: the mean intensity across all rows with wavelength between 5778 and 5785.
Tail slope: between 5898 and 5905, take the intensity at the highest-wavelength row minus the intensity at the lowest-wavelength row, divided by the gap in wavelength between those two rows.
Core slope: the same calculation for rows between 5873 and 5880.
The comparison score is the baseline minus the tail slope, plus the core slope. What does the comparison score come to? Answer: 9.6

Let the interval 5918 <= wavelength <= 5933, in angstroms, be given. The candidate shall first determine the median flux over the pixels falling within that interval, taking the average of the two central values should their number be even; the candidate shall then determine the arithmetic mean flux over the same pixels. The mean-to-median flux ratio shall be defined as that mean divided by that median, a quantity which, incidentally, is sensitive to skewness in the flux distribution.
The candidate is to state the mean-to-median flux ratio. 1.01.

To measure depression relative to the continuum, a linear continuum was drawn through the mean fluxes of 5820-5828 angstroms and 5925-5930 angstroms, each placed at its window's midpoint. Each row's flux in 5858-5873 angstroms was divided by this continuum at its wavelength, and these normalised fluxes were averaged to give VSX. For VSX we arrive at 1.00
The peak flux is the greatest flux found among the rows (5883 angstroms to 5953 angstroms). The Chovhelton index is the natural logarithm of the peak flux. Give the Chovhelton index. 2.44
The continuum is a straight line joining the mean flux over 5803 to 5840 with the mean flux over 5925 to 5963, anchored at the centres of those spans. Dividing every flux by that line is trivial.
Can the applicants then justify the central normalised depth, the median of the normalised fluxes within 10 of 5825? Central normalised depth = 0.97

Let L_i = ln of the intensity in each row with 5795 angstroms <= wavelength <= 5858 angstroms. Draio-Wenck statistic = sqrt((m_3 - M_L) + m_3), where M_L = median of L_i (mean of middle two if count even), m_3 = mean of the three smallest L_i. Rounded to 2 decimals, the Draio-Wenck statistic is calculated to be 1.41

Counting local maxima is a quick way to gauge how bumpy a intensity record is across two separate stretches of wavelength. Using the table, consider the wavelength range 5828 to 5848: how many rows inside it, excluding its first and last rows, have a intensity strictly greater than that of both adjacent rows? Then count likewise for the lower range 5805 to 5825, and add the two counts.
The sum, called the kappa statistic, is 4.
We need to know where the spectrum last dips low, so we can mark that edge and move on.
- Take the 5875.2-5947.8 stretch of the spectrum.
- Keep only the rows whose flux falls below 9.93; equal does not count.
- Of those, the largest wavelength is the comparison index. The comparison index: 5944.0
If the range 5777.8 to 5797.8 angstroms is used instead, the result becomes 5796.5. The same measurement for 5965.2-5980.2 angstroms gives 5976.5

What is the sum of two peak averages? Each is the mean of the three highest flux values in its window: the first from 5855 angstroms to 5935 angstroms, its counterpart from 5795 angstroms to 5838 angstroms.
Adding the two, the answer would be 23.27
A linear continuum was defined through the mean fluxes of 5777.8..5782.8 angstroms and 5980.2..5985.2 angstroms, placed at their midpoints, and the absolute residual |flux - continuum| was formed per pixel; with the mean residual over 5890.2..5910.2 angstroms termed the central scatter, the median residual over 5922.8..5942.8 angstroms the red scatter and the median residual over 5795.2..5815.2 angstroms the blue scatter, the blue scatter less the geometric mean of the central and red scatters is 0.43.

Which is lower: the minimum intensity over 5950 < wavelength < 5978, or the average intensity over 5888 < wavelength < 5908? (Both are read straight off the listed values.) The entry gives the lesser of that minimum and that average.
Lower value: 9.08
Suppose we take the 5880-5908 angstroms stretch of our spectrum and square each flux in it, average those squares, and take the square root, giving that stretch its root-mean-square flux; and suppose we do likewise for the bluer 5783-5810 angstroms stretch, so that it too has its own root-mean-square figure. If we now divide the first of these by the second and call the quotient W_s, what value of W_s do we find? 0.89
